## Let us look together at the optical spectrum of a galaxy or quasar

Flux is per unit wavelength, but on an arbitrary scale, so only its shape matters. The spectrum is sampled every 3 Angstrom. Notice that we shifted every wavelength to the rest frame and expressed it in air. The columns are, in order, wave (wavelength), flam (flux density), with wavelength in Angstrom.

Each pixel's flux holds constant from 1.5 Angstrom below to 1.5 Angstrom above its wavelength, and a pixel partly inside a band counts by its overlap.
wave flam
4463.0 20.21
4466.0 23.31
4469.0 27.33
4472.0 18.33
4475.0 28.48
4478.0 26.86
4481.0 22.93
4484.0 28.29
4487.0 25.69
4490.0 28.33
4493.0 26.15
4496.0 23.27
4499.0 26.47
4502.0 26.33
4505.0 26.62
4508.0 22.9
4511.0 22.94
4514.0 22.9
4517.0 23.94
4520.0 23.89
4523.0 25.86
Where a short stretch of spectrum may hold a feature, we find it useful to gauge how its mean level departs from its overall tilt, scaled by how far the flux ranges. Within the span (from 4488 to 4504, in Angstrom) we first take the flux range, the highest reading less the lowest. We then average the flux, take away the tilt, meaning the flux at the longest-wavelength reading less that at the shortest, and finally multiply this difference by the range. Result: 142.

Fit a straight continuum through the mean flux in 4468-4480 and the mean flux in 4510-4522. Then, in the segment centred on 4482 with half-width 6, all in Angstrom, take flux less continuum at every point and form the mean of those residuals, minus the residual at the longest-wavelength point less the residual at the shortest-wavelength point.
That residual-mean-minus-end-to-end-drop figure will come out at 2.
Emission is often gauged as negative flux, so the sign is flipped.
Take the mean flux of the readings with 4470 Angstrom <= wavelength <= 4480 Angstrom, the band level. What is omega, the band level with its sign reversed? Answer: -24.6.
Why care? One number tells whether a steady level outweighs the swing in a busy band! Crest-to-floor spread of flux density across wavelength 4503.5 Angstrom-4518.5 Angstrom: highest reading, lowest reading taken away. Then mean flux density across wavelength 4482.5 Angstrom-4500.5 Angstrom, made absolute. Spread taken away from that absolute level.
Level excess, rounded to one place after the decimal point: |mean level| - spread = 22.6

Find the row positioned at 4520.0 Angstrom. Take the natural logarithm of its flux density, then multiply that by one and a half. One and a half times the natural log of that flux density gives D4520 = 4.76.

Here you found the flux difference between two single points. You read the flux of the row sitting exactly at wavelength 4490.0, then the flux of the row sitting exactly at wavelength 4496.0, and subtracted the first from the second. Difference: -5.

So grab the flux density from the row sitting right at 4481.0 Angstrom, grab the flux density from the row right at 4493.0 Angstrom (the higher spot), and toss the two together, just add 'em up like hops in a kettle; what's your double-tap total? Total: 49.1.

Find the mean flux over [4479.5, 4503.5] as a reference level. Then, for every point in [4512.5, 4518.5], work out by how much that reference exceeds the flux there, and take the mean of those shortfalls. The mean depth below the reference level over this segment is 2.5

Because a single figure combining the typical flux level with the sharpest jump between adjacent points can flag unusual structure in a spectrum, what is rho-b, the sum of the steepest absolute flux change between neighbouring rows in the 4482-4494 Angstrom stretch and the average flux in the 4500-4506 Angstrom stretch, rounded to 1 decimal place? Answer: 29.1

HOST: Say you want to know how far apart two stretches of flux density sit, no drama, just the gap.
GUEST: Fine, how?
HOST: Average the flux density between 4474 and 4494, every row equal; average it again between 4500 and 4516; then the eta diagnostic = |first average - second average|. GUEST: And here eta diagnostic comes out 2.3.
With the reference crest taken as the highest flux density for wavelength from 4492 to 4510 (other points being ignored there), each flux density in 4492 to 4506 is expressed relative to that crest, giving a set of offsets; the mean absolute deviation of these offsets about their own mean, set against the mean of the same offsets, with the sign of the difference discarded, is 1.9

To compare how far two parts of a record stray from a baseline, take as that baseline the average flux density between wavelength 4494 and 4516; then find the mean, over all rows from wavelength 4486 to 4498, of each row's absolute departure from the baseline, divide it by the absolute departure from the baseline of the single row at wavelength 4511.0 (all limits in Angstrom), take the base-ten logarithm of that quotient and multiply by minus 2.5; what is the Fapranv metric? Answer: -0.3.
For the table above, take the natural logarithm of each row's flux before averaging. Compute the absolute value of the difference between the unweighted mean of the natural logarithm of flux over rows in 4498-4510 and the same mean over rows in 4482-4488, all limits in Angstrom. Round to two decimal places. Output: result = 0.05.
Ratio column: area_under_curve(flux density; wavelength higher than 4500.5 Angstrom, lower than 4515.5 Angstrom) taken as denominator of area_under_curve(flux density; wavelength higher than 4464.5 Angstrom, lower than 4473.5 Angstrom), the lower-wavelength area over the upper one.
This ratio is 0.6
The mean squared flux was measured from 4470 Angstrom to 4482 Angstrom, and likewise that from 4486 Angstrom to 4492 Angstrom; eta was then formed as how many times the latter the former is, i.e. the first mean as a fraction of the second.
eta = 0.8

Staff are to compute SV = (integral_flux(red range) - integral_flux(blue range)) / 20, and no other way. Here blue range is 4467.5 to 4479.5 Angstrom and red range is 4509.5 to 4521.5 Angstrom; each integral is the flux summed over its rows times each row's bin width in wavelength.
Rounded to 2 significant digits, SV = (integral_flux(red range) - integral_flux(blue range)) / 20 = -1.1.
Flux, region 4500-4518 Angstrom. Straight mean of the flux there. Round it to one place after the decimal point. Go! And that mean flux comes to 24.3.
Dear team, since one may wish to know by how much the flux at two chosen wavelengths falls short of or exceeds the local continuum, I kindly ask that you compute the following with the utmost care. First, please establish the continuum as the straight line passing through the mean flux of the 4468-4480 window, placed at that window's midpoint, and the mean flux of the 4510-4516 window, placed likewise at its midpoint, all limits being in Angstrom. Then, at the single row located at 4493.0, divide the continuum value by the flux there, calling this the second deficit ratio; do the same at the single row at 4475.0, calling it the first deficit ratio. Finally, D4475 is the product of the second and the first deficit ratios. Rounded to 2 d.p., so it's 0.81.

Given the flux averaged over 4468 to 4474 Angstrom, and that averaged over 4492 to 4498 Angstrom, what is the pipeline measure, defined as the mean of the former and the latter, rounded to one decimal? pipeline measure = 23.8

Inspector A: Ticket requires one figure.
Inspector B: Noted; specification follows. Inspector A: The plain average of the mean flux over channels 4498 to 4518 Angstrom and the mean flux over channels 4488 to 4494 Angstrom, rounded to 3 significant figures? 25.9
